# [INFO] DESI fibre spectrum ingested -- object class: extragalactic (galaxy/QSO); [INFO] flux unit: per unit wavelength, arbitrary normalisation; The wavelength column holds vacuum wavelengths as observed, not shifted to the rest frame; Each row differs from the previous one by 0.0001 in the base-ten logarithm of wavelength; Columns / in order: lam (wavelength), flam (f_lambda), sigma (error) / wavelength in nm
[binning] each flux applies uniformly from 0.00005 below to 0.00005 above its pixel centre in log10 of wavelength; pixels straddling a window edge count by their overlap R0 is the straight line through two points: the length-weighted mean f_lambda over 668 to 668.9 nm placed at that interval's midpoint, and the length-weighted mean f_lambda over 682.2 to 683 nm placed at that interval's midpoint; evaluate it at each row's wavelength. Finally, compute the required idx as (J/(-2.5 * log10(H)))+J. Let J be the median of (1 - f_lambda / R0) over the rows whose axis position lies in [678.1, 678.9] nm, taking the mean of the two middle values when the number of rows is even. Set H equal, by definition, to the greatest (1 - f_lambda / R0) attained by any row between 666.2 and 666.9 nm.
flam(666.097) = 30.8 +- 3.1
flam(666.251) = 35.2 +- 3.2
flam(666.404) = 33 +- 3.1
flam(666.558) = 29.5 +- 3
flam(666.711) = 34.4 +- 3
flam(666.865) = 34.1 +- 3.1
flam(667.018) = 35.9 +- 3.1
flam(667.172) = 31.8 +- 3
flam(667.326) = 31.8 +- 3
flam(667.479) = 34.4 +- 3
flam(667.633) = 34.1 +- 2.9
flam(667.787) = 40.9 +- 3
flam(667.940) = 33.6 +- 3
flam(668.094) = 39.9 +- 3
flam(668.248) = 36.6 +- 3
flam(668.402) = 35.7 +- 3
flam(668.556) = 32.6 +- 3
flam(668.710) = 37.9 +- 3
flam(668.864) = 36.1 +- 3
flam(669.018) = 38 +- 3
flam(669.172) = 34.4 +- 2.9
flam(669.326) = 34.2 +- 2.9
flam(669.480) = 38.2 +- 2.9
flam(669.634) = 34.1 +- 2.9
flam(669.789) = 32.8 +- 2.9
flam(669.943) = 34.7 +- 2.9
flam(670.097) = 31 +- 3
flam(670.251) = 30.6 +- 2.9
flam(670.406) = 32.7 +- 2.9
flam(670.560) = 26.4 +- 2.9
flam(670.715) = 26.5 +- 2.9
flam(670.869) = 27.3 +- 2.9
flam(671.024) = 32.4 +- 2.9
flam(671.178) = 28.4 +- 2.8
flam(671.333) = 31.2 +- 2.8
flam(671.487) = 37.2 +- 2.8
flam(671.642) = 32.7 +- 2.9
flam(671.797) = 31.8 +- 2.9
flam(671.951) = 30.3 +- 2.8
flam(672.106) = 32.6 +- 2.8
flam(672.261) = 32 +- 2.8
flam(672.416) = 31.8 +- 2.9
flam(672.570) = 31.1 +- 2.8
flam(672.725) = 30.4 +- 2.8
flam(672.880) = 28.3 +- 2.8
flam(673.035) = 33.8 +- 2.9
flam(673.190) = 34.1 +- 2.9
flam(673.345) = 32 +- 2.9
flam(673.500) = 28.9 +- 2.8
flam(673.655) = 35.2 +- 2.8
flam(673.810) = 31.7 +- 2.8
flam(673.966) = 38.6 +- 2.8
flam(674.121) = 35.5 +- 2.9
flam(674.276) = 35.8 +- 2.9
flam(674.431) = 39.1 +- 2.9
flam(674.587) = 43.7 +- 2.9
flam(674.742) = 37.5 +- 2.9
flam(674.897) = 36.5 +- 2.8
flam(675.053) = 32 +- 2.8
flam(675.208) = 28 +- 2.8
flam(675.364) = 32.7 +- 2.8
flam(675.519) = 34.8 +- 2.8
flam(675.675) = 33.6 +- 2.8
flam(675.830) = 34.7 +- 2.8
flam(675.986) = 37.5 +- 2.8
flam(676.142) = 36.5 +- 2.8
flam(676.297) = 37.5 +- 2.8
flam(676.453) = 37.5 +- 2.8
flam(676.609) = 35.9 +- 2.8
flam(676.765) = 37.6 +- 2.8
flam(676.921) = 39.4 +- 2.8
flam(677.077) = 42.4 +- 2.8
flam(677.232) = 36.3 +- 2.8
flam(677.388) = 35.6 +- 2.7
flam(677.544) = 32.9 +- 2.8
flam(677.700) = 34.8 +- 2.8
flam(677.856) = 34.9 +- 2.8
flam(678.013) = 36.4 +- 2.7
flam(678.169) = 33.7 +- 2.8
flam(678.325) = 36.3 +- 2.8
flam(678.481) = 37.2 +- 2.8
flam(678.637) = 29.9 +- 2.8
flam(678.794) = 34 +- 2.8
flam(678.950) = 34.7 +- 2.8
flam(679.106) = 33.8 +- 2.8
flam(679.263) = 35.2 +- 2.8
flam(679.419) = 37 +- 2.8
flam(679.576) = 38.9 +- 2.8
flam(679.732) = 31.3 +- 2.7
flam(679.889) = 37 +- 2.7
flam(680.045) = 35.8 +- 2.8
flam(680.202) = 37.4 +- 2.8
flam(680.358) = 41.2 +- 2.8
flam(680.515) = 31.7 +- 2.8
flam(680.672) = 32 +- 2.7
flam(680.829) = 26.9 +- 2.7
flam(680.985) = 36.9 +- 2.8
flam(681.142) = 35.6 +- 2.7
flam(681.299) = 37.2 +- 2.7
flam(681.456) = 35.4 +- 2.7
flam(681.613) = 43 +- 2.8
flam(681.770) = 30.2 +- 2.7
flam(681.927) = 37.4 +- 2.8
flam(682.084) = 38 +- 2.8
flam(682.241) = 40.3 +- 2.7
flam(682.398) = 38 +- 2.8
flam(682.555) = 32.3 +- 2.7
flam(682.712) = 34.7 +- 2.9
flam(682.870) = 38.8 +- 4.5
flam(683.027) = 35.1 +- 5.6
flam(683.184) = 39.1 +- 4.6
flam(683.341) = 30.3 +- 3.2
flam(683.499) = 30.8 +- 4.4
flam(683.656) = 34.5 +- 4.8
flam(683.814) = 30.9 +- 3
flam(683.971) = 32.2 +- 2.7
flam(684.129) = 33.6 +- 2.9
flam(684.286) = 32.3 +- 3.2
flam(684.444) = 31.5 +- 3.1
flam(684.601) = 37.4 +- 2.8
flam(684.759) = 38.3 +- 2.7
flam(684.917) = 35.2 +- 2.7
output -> 0.11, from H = 0.19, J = 0.069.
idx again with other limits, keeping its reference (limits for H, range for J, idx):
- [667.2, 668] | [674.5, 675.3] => 0.00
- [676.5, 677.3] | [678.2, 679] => 0.06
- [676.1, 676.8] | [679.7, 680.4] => -0.02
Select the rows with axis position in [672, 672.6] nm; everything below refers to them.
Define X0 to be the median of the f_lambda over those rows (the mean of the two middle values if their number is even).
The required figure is 31.9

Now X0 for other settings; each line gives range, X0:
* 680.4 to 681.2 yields 32.0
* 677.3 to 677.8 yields 34.8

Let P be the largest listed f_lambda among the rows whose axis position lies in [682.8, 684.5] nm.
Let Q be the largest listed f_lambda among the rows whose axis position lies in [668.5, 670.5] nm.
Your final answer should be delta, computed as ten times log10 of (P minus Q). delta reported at -0.5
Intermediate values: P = 39.1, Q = 38.2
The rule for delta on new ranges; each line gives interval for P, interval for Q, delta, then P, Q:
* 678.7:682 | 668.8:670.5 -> 6.8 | 43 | 38.2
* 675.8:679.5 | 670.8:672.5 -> 7.2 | 42.4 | 37.2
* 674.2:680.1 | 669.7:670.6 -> 9.5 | 43.7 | 34.7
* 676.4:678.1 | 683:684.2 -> 5.2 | 42.4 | 39.1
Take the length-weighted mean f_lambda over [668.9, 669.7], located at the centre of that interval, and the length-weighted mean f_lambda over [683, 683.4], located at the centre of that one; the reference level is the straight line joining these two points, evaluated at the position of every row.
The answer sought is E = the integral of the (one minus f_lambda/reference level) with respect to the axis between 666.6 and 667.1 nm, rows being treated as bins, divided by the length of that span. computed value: 0.04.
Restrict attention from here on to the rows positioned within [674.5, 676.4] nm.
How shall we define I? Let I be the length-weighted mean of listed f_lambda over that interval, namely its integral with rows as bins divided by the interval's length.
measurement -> 35.5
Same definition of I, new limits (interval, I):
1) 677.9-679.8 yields 34.9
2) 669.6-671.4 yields 30.6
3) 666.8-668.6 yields 35.2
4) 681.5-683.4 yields 36.5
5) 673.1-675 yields 35.7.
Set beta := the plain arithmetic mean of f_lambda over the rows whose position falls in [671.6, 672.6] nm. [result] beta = 31.8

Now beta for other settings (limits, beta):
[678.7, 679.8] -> 35.0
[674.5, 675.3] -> 35.5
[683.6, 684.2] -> 32.8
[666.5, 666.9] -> 32.7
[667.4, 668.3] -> 36.6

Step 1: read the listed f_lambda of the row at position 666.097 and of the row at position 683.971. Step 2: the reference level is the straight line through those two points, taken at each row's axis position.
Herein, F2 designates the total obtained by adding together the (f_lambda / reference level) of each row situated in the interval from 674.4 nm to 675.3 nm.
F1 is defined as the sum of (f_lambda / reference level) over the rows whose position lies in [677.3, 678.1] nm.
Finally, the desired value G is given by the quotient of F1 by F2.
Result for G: 0.80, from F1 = 5.5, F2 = 6.9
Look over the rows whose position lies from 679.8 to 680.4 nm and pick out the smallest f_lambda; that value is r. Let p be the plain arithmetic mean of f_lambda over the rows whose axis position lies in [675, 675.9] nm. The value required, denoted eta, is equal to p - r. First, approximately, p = 33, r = 35.8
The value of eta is -3.2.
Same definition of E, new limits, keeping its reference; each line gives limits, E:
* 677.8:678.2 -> 0.01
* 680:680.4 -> -0.08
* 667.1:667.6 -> 0.09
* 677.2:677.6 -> 0.01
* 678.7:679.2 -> 0.04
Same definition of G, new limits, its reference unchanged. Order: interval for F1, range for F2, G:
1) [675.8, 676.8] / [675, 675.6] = 2.01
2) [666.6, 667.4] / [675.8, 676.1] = 2.38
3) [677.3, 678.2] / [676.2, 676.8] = 1.40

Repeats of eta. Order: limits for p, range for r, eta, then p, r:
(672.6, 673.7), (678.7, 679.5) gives -2.0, 32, 33.8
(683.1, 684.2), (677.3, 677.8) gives 0.2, 33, 32.9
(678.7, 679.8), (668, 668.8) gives 2.4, 35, 32.6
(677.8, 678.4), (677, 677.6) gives 2.4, 35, 32.9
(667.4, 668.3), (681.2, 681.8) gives 6.4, 37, 30.2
